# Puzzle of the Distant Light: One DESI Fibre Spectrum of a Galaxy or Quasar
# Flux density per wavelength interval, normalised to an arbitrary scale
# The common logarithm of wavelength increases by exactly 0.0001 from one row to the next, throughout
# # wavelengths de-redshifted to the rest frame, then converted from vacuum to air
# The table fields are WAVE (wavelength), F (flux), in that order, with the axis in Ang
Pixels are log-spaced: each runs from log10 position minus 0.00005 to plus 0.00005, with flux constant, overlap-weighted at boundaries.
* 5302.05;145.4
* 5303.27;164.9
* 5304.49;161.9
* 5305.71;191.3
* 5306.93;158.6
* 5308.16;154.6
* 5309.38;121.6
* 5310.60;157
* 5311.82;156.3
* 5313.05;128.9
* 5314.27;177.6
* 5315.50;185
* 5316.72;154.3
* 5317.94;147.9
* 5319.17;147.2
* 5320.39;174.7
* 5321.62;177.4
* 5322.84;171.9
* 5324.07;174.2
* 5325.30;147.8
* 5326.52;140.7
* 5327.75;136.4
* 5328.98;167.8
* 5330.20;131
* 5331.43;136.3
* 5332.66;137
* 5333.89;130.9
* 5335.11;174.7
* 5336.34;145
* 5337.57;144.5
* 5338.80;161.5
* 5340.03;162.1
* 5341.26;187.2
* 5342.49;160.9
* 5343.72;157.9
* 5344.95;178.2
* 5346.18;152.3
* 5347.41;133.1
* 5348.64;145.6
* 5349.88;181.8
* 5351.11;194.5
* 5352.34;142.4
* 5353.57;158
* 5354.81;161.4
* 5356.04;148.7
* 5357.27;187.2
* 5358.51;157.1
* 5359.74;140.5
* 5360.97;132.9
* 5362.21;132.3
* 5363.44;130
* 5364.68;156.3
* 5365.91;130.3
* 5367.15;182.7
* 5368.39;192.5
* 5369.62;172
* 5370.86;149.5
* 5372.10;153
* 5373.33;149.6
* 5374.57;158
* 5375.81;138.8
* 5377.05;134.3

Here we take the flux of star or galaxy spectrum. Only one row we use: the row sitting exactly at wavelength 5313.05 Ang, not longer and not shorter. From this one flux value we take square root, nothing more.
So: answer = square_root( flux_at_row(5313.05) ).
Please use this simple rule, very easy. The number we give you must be 11.4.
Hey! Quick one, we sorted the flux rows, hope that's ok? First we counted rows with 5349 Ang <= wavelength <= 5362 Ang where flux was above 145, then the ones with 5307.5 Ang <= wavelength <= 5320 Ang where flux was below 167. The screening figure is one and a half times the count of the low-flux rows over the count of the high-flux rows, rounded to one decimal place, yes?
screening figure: 1.7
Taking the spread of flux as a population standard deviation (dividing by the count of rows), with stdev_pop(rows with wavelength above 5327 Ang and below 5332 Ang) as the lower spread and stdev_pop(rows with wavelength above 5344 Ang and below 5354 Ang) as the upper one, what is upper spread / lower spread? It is 1.4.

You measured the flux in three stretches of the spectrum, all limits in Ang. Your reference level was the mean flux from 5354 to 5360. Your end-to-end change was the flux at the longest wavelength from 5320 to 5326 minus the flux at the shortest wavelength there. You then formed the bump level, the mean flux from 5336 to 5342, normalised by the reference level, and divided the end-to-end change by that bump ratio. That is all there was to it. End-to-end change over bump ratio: -27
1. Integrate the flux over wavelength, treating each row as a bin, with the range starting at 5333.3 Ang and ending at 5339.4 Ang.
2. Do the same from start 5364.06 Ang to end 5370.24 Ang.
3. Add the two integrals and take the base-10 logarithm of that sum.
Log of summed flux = 3.29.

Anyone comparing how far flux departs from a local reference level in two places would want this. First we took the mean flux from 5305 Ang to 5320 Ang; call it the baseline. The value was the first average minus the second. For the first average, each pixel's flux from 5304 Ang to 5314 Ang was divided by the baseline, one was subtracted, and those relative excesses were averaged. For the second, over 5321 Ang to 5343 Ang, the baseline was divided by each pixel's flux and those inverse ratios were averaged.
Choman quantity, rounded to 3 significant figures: -1.04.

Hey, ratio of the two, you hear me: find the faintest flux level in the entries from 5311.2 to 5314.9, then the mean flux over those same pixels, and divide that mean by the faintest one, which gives 1.20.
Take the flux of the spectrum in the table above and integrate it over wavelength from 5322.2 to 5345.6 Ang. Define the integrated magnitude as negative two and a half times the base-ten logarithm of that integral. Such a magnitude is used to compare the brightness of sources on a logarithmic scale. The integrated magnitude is -8.90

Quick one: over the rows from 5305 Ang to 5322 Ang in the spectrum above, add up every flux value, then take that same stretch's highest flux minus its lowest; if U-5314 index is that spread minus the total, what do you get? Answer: -2163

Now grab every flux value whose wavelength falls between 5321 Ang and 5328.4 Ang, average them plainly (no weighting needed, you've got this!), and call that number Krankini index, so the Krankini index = 158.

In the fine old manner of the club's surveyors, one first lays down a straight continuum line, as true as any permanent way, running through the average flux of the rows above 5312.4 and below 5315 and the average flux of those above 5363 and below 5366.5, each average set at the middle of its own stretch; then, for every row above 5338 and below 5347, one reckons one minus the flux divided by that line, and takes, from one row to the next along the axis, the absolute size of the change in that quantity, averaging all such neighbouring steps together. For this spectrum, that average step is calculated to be 0.116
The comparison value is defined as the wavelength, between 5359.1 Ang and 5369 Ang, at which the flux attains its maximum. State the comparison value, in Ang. 5368.39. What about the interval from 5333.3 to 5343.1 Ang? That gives 5341.26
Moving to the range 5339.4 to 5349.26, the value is 5341.26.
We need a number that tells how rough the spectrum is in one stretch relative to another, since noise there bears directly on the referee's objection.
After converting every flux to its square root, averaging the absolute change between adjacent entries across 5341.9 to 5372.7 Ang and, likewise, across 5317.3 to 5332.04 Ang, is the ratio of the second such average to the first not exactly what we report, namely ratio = 0.71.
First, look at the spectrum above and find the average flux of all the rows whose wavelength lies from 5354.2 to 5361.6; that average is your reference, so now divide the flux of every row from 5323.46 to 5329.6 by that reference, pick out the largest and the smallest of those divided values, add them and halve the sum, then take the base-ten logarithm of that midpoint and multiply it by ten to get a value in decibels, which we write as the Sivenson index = 0.02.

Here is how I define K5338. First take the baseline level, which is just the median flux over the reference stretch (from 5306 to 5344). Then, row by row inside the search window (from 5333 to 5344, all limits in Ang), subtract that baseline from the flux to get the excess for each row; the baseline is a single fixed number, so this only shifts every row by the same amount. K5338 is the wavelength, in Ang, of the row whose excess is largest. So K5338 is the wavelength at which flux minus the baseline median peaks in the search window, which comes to 5341.26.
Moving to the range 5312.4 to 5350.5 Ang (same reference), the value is 5341.26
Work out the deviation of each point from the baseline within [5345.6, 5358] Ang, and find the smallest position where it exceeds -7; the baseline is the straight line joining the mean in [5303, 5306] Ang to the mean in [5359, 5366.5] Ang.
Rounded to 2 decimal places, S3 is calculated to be 5346.18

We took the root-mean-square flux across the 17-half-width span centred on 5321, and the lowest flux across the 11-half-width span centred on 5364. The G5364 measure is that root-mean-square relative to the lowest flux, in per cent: 120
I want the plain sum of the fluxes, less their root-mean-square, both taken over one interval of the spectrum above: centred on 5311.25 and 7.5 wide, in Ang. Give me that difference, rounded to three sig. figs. 745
